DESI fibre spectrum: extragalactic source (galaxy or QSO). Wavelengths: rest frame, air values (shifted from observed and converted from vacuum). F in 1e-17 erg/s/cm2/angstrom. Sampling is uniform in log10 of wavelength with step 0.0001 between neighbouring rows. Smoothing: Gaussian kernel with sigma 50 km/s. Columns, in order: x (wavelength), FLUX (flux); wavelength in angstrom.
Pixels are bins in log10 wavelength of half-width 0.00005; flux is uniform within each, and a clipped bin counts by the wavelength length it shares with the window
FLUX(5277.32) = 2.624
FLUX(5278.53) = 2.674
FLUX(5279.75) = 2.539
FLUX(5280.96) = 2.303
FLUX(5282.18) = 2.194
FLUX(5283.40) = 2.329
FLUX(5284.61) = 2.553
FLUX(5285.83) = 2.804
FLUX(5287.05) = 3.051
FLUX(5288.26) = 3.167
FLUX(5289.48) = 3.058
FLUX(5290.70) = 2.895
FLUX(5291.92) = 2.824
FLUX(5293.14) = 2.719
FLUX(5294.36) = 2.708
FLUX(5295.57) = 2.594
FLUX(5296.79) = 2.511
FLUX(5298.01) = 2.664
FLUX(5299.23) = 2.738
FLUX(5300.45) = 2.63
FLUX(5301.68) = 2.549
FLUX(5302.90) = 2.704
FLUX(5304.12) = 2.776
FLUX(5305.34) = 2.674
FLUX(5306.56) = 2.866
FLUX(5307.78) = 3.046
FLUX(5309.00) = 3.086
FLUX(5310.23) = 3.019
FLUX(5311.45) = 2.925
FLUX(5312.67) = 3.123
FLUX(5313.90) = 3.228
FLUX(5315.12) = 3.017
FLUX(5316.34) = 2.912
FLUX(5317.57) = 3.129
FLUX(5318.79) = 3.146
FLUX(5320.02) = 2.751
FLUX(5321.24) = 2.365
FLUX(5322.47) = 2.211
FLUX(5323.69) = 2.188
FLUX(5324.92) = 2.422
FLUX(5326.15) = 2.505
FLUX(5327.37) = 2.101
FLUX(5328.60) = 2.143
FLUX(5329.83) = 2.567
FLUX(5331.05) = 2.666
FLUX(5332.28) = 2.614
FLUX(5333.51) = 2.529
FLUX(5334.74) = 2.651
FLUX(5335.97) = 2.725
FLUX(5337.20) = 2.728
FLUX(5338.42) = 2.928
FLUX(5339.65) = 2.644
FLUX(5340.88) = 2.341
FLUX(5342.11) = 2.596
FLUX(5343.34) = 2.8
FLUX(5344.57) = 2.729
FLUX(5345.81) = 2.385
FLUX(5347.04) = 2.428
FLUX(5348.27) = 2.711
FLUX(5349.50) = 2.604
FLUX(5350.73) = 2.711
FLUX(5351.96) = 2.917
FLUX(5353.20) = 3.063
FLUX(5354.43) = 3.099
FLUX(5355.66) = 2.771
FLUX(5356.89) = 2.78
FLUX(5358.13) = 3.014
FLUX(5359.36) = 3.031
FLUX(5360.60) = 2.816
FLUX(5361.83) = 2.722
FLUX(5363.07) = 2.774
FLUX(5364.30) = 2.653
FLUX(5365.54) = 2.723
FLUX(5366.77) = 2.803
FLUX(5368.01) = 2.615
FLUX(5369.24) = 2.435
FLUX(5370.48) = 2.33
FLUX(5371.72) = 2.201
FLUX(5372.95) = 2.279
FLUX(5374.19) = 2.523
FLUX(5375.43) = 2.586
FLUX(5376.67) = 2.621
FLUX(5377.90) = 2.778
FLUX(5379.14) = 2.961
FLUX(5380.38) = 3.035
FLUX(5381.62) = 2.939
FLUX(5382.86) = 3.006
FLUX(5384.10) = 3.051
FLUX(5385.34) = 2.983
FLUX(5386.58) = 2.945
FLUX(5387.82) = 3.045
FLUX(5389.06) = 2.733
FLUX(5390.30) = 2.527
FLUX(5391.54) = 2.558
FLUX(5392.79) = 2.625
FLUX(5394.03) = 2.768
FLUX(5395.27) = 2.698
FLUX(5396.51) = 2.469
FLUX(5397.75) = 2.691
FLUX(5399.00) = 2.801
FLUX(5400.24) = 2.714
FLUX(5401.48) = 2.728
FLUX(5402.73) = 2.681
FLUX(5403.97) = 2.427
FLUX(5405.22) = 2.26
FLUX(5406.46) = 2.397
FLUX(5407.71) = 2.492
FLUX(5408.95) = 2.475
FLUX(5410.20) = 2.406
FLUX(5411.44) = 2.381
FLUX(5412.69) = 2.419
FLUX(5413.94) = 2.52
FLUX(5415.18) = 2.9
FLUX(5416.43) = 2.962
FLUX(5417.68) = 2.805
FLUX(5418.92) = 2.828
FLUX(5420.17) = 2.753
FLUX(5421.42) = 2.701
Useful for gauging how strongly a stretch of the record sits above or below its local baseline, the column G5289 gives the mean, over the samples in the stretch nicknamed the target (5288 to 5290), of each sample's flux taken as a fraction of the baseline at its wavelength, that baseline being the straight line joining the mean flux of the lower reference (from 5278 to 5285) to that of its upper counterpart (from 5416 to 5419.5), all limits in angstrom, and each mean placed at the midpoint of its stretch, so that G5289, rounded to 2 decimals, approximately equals 1.27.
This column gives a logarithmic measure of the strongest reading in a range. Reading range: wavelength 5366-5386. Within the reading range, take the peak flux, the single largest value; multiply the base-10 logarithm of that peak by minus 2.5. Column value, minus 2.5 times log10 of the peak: -1.21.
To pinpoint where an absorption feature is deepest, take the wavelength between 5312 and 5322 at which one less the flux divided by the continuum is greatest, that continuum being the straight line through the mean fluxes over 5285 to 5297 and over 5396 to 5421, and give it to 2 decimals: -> 5321.24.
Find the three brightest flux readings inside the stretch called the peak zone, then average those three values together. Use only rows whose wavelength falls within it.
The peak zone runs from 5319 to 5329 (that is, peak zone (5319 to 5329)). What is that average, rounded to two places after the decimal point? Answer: 2.56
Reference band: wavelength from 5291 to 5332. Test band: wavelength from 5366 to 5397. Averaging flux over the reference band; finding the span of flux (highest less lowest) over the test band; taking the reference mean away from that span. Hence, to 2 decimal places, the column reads -1.86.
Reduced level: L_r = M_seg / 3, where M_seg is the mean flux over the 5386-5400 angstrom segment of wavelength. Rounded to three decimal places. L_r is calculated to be 0.905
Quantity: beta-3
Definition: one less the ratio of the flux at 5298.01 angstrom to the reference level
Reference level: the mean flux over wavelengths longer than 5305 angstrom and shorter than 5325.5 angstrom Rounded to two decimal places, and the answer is 0.06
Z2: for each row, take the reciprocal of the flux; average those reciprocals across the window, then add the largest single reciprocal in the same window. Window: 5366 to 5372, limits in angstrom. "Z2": 0.86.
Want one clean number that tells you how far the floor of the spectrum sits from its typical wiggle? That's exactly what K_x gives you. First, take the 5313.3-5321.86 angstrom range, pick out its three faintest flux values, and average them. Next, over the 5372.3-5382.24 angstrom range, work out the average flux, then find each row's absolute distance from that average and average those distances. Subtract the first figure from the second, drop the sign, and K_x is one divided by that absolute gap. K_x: 0.406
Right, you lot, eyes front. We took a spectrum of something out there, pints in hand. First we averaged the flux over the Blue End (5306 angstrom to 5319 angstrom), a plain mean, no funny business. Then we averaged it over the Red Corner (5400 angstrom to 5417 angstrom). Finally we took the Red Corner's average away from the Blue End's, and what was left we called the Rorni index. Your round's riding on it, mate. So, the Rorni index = 0.49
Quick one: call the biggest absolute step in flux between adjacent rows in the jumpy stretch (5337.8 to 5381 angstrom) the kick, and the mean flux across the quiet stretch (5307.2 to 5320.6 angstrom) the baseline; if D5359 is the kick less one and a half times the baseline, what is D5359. -4.2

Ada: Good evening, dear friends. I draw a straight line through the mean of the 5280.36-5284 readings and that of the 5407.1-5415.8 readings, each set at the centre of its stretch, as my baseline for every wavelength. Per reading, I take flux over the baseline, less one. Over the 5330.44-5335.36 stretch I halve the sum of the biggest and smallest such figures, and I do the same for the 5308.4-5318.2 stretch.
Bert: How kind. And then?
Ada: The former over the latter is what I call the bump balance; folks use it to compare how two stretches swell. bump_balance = 0.3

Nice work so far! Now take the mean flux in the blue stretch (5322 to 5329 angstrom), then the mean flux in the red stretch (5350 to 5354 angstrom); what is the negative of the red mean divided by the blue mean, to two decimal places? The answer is -1.28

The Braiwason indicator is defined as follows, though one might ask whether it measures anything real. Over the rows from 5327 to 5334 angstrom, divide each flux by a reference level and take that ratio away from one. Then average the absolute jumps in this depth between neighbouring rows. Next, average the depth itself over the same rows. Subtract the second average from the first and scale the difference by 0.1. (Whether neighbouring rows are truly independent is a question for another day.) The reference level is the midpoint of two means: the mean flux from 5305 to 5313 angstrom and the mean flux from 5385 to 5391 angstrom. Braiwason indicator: -0.011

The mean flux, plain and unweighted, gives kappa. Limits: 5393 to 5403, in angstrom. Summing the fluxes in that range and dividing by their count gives 2.69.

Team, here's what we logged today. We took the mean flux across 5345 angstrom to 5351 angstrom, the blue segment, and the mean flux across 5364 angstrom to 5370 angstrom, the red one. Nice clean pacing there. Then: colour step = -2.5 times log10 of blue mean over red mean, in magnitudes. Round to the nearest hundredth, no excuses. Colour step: 0.03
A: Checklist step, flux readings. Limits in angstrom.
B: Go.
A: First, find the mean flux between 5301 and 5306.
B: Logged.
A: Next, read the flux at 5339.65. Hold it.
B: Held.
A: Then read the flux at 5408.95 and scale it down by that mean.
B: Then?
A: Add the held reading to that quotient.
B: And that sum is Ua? 3.57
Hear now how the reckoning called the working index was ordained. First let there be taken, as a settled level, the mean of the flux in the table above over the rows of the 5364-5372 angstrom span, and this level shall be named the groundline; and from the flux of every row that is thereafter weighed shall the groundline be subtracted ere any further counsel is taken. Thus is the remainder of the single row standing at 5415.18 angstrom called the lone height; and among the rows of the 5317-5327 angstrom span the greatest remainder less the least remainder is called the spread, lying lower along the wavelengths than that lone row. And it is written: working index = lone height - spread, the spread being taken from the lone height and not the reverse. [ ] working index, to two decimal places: -0.60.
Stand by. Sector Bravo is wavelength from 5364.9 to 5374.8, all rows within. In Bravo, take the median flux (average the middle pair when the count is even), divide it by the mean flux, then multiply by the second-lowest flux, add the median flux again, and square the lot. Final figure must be 22.6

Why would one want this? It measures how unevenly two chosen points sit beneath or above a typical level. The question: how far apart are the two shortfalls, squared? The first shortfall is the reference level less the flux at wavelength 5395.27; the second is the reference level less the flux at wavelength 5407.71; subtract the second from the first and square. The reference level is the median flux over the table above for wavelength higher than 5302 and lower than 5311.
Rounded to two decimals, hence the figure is 0.04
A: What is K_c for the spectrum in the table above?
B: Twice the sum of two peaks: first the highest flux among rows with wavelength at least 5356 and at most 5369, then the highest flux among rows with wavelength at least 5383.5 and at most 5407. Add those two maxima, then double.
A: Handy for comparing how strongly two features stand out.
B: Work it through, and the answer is 12.2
